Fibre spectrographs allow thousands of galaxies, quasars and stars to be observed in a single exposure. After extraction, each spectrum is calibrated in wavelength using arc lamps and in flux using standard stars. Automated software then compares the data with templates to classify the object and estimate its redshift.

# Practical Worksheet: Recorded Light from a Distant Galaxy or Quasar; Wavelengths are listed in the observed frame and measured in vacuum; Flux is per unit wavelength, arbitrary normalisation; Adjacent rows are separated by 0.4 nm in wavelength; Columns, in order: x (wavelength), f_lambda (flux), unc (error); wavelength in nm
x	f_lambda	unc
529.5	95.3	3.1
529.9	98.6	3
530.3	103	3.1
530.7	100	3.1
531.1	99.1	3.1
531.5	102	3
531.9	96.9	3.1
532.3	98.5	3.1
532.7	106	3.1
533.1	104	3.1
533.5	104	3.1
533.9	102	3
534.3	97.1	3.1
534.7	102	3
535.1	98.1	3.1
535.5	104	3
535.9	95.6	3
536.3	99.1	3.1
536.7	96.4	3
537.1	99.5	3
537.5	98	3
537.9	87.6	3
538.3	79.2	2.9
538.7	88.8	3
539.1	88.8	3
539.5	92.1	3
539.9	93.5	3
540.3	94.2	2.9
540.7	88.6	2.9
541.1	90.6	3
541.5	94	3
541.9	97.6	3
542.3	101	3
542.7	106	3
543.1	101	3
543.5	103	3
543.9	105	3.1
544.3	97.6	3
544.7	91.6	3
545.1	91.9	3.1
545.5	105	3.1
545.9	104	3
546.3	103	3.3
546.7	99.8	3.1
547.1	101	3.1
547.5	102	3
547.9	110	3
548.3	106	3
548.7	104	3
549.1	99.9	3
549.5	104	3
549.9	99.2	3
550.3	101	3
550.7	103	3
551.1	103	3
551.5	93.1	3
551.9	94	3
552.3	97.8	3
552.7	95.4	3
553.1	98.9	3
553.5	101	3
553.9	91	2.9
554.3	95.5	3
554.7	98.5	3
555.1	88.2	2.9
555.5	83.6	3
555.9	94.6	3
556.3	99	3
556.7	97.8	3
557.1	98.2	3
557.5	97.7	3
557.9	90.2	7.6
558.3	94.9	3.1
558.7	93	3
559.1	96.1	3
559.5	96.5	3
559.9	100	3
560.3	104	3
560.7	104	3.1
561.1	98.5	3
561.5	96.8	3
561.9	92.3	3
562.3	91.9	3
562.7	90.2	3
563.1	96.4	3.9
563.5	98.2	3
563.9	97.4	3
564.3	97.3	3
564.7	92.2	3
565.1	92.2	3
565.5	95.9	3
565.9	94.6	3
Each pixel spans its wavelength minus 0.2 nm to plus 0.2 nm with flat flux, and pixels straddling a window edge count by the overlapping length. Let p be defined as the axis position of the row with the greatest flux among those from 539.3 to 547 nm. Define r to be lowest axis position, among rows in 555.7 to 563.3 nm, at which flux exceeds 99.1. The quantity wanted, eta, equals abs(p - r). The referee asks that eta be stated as 17.20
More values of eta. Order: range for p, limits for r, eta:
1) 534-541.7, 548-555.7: 12.80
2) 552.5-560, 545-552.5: 8.00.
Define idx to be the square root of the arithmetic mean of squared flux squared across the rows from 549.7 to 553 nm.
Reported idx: 9705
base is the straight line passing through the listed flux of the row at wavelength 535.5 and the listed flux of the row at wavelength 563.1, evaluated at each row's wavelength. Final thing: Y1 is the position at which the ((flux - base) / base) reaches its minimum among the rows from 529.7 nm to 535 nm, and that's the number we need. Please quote 531.9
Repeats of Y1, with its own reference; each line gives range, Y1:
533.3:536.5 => 535.9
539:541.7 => 539.1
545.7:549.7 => 546.7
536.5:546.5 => 538.3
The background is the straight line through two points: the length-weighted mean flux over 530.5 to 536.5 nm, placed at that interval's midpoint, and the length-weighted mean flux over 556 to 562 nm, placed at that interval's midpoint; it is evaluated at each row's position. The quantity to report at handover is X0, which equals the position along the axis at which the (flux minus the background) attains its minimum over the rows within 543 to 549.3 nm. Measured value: 544.7 nm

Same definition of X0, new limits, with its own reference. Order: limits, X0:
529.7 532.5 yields 531.9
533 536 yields 535.9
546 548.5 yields 546.7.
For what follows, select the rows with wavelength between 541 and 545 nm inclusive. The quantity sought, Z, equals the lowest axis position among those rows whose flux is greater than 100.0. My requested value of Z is 542.3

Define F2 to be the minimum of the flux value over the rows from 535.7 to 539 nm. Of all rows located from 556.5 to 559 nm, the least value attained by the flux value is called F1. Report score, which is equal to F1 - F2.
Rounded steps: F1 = 90.2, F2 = 79.2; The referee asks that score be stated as 11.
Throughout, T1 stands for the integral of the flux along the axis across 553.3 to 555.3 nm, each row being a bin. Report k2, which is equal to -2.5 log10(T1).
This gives -5.70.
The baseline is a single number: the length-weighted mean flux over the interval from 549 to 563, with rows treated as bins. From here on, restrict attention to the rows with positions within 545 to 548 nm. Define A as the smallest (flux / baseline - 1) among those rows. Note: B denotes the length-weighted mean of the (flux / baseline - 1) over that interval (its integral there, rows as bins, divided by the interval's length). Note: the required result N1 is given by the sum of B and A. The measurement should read 0.01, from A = -0.05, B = 0.06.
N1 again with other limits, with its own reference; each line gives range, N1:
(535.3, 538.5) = -0.20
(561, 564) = -0.08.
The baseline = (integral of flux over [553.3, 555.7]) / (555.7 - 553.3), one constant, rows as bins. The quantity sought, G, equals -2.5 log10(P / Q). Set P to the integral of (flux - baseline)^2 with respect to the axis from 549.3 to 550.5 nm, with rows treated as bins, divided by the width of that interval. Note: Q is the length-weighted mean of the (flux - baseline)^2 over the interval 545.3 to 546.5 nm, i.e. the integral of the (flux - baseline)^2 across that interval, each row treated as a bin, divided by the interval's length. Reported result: 0.53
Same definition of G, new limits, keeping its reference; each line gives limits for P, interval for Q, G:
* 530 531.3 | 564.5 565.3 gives -5.03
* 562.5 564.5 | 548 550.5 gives 1.94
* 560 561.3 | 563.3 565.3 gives -2.05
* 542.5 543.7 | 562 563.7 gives -2.49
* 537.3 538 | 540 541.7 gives -1.55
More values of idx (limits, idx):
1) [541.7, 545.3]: 9954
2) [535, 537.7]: 9755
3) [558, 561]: 9724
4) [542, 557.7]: 9910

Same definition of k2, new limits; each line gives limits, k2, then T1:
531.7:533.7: -5.77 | 204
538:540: -5.62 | 176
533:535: -5.77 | 203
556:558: -5.72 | 194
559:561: -5.76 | 200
